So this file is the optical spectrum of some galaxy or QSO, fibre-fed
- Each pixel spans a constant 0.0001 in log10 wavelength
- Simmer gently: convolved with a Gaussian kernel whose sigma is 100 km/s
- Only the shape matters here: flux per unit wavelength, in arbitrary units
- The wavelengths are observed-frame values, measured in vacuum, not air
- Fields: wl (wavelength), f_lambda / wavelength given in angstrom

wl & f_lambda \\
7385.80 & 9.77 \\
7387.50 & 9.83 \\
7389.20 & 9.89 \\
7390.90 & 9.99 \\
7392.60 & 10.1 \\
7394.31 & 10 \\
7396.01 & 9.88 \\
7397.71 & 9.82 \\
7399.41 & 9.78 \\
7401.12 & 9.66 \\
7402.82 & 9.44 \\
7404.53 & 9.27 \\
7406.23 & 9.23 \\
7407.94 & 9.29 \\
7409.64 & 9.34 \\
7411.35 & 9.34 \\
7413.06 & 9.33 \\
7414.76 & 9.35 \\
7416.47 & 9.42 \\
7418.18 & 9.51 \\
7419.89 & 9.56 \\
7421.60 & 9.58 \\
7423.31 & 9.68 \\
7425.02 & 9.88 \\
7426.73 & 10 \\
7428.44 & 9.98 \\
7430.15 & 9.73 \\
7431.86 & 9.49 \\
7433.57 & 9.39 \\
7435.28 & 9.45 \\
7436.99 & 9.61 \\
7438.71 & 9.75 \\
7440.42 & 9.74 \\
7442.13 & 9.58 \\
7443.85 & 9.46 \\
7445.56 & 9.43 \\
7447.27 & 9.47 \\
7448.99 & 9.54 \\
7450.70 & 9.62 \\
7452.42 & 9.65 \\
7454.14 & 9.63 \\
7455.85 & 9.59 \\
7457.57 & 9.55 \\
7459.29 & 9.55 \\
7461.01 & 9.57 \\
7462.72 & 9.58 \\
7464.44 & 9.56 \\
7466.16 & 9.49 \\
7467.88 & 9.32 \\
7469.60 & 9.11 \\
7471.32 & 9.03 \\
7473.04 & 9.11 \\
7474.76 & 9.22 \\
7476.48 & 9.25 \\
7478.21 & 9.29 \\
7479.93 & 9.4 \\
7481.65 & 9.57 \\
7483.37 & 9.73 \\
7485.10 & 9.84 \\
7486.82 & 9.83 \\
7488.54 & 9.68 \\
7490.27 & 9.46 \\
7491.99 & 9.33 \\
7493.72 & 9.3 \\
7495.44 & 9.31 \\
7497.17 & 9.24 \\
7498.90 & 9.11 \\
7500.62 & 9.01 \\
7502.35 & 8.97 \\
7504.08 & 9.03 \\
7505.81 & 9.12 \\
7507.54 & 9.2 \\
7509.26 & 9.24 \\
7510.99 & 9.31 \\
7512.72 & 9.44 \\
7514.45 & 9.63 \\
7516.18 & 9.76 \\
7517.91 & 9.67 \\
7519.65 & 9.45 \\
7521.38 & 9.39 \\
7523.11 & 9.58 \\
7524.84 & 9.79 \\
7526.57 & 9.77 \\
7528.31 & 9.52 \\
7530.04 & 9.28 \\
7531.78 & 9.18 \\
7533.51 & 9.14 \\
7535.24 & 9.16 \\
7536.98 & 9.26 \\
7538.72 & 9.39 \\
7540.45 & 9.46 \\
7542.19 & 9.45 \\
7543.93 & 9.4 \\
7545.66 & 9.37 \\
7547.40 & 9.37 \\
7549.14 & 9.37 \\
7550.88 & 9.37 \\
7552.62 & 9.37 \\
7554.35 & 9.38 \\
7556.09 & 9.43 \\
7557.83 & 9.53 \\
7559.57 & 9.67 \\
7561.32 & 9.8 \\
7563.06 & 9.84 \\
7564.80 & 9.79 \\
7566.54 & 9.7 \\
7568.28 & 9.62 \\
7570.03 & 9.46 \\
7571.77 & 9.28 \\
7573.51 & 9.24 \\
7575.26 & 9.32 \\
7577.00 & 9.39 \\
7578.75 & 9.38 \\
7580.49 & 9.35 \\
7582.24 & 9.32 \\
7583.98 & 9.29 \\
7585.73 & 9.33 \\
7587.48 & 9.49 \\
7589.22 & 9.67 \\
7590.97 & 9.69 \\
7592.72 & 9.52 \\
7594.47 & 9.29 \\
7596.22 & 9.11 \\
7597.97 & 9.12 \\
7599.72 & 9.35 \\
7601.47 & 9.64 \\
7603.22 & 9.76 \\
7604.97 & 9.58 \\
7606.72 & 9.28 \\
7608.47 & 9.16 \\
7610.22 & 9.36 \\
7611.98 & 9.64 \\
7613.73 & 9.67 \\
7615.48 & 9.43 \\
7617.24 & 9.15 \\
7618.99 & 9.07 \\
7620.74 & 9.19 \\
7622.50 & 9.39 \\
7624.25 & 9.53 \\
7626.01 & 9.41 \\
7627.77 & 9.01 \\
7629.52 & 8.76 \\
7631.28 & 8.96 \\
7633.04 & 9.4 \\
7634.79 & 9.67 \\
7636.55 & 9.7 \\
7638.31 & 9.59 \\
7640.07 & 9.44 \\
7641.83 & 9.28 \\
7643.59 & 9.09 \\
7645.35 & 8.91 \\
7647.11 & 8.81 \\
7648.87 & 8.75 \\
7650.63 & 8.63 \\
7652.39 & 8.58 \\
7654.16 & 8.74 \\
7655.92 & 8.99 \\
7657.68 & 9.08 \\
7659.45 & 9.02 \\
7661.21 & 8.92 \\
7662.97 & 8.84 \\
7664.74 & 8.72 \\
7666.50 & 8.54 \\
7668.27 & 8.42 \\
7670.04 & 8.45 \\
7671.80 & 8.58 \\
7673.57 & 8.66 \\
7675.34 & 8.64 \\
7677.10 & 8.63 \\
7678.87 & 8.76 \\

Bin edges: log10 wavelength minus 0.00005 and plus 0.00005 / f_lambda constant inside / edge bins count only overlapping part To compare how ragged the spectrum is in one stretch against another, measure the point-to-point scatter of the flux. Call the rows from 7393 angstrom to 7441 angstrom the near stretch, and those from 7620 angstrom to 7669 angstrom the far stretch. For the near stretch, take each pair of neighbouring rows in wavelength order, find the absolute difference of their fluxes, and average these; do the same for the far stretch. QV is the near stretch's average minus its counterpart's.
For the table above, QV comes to -0.066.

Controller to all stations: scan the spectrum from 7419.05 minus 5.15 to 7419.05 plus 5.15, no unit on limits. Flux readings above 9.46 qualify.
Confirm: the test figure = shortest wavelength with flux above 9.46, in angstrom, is 7418.18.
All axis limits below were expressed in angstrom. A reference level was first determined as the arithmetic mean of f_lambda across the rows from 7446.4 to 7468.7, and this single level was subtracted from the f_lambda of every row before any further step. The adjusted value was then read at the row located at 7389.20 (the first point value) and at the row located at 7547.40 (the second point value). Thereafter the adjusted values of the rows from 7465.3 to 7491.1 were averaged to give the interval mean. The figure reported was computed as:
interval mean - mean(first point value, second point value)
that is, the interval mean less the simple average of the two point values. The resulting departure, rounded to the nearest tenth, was -0.2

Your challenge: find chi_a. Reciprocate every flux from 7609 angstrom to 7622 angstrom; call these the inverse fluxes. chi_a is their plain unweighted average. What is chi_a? 0.107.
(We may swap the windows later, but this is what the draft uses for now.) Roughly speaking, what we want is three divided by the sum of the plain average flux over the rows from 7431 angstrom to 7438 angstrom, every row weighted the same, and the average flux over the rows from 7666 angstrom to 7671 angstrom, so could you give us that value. 0.167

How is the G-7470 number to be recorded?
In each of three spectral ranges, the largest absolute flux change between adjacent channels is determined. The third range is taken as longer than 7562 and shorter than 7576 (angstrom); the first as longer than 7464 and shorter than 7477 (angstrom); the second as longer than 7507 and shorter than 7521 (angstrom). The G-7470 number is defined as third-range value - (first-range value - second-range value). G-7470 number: 0.19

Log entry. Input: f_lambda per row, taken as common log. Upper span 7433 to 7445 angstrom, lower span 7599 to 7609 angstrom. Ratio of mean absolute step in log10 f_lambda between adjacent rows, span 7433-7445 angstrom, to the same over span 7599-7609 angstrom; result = 0.53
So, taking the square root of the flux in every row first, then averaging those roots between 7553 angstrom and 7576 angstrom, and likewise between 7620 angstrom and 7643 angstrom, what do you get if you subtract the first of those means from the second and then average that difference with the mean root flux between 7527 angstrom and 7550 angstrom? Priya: 1.51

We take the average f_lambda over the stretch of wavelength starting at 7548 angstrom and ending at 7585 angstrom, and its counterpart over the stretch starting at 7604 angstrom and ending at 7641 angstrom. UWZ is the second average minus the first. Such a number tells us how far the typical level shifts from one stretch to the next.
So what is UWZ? -0.1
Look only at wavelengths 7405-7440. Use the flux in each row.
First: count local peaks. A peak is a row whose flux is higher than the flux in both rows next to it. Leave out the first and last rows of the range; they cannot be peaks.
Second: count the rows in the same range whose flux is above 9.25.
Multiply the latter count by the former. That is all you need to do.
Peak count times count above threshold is 19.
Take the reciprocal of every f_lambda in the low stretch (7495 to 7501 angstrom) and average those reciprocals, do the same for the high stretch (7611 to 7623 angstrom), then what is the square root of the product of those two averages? 0.108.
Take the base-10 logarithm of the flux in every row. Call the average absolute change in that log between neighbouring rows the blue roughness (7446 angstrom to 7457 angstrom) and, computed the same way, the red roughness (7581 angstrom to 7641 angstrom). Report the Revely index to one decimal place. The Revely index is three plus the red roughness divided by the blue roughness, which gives 6.8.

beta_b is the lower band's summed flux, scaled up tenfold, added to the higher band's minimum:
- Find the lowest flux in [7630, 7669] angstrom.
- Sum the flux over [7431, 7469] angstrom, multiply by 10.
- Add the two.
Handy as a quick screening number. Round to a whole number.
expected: 2109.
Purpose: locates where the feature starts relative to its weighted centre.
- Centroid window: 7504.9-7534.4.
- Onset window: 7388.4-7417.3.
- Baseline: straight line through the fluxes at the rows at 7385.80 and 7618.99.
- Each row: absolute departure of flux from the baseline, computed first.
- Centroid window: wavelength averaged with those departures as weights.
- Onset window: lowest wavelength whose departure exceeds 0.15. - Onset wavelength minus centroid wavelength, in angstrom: -128.8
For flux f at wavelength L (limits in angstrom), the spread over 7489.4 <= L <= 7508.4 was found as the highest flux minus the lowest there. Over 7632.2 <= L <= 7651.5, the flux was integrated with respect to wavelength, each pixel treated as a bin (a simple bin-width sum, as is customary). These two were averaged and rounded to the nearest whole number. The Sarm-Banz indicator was 89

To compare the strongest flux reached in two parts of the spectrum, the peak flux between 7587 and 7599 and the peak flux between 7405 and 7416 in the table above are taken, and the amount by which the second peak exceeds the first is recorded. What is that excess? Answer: -0.3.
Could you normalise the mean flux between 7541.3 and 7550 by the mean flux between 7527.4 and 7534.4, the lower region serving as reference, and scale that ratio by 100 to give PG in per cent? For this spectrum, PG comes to 101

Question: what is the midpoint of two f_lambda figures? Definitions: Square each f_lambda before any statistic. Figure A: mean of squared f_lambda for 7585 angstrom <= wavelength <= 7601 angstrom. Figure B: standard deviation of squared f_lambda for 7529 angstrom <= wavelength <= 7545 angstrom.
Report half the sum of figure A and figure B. 45.3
